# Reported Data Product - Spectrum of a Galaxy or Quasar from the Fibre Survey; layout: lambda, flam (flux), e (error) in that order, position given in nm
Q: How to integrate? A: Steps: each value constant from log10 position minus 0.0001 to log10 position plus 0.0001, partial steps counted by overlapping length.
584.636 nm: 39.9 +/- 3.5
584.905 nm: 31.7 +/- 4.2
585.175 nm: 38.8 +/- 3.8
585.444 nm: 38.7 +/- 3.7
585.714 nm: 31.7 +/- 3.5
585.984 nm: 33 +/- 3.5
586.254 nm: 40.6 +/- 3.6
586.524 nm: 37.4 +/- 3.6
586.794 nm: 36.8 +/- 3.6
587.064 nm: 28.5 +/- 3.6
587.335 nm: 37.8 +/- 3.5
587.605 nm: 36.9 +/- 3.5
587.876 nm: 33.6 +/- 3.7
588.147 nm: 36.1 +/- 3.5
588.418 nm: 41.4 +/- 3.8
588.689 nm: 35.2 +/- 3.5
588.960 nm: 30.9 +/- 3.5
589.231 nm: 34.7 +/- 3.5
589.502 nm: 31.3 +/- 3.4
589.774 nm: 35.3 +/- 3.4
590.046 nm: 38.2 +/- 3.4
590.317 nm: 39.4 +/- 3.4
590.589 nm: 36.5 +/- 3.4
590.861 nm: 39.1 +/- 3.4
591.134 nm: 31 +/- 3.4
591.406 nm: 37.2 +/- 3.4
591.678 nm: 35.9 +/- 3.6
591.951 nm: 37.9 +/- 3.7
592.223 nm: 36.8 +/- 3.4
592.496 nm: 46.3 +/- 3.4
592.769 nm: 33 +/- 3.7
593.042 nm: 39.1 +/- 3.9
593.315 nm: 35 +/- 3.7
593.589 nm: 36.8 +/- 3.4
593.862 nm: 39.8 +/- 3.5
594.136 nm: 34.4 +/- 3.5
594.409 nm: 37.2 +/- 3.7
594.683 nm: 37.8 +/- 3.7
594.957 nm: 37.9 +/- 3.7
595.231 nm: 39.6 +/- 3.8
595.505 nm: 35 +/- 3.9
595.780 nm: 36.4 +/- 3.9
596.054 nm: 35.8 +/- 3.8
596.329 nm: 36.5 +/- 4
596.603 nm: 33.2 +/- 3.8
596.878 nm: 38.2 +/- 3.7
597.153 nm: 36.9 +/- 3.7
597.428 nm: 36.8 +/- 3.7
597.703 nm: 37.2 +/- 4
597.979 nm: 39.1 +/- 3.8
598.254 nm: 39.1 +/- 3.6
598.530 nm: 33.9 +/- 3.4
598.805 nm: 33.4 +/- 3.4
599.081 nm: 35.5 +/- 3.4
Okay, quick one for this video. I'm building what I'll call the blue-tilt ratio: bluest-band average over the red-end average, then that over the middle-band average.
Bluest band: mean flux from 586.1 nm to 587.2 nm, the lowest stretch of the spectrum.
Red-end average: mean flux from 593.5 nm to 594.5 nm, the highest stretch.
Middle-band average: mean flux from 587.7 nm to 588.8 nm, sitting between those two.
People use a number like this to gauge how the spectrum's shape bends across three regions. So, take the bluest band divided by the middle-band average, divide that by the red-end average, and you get 0.0264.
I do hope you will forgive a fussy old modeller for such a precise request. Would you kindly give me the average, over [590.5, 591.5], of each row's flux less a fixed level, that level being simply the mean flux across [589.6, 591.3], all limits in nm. -0.6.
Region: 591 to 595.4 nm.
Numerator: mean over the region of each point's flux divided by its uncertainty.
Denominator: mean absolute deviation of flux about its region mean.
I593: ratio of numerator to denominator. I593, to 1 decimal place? 4.7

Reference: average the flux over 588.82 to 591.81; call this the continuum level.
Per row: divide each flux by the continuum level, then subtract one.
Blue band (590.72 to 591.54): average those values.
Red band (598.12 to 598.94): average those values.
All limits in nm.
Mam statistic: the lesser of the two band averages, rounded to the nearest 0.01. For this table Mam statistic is 0.00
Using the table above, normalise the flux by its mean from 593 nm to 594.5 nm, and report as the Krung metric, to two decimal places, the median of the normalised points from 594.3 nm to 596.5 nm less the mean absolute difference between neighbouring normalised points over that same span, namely 0.96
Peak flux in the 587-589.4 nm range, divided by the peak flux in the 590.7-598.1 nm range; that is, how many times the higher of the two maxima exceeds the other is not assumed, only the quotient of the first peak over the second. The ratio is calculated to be 0.89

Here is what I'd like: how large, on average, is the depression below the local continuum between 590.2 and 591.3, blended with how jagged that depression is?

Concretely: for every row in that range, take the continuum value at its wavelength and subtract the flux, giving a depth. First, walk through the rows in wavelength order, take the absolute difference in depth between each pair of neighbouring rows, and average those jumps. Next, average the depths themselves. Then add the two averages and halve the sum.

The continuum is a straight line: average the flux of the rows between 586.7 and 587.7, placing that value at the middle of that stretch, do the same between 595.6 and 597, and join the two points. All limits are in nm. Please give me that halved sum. 1.7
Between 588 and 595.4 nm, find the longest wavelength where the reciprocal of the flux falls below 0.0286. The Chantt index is 595.231 nm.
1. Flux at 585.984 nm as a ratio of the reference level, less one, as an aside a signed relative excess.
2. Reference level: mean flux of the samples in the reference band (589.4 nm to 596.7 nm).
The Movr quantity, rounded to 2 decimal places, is -0.10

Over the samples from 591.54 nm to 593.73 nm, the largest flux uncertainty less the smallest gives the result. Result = 0.50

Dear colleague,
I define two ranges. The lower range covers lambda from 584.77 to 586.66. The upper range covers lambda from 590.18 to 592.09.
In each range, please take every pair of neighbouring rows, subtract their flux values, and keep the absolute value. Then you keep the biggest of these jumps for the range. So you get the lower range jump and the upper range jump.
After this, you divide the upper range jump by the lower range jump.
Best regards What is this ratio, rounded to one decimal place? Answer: 1.1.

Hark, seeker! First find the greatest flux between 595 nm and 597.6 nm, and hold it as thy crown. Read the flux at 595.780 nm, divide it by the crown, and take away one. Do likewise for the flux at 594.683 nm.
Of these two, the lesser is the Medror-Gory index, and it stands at -0.08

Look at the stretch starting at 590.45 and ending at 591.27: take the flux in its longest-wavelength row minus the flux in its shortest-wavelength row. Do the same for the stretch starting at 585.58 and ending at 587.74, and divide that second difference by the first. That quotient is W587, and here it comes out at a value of -0.9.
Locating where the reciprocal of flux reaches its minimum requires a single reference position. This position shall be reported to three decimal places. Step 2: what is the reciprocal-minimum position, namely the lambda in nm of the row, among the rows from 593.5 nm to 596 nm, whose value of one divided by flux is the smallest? 593.862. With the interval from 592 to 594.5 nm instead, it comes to 592.496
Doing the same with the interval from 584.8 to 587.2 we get 586.254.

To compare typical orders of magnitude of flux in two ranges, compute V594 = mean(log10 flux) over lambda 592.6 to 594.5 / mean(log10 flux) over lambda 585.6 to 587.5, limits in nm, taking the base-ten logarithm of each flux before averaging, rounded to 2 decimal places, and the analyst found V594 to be 1.01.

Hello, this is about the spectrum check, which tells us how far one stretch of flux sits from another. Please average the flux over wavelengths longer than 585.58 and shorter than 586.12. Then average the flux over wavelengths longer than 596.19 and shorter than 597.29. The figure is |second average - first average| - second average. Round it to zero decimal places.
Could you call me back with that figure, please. -32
